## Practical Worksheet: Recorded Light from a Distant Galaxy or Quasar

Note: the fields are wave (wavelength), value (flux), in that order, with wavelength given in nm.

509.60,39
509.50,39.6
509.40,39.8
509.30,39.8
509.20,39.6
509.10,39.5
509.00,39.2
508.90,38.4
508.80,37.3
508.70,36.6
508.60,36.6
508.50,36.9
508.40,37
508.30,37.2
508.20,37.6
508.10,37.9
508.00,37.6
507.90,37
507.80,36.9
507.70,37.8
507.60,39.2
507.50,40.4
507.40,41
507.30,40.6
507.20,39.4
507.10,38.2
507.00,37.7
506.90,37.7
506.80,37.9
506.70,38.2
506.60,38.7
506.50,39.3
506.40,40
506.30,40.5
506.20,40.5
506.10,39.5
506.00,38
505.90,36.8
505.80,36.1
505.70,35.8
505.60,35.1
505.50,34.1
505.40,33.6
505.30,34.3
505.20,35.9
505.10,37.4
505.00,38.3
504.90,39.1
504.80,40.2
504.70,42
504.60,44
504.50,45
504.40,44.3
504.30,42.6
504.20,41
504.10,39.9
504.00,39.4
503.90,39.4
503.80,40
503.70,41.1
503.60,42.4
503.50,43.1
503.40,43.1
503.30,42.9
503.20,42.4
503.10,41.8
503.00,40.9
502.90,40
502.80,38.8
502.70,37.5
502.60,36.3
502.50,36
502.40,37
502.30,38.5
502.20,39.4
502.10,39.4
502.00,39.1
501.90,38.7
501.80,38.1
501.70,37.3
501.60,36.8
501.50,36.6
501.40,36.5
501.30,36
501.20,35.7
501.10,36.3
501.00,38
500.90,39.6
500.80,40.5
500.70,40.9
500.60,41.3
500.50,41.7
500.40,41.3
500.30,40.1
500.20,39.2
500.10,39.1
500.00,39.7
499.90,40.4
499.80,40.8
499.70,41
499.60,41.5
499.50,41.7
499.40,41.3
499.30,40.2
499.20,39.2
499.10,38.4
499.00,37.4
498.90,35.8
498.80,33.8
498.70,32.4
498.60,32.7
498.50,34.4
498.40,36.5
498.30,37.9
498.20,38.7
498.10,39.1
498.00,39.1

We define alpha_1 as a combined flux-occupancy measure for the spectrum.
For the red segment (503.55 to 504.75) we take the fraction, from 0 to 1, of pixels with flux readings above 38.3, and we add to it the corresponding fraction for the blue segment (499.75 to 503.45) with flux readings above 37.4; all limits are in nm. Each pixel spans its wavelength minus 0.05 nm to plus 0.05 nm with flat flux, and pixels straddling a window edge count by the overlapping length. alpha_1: 1.73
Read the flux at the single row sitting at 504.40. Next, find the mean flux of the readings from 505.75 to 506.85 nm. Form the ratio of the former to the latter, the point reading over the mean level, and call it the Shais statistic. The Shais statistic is 1.15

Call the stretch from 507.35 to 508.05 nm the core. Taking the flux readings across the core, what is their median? 37.8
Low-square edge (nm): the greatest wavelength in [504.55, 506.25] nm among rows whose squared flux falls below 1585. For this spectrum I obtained 506.10 nm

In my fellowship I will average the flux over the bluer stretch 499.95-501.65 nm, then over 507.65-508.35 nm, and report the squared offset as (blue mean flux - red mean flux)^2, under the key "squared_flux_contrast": 1.8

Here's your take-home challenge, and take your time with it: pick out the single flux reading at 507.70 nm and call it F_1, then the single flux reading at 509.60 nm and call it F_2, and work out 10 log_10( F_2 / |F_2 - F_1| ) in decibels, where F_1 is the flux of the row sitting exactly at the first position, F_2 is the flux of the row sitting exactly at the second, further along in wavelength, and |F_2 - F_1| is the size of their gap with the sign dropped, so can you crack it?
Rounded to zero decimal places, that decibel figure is 15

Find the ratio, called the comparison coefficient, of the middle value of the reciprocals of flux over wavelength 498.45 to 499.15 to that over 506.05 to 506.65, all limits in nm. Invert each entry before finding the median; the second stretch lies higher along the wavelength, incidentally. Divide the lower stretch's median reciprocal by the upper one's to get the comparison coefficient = 1.16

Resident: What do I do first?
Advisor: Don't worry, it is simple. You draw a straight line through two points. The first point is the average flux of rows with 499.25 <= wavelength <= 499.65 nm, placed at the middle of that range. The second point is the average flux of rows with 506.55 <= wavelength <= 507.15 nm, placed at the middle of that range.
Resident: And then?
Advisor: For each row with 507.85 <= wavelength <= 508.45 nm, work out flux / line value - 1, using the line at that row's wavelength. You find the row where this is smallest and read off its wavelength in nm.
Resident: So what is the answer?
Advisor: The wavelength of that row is 507.90 nm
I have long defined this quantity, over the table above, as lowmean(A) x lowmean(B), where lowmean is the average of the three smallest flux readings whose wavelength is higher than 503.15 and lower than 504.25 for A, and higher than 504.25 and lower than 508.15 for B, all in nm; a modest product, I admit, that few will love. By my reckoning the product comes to 1345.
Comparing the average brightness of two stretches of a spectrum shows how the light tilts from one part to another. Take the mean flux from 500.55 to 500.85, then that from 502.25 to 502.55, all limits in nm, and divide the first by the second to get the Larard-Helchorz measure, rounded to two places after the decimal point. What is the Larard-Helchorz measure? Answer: 1.10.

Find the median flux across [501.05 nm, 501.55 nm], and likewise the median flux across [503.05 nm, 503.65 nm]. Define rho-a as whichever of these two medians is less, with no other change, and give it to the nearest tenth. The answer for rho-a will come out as 36.3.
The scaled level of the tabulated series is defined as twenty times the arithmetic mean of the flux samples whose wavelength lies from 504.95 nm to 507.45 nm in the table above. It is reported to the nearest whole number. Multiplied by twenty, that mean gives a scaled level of 756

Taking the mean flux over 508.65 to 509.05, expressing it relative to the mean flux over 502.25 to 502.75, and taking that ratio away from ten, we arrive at 8.98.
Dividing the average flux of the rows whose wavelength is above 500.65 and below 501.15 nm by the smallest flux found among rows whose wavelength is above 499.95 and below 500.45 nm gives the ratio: 0.999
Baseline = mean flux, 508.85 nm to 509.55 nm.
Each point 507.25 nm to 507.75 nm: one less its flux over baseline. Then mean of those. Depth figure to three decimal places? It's -0.010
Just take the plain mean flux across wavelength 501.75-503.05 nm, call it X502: 38.4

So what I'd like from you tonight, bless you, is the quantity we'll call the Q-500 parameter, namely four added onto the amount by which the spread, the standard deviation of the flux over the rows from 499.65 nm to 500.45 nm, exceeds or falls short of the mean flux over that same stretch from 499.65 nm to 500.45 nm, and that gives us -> -35.4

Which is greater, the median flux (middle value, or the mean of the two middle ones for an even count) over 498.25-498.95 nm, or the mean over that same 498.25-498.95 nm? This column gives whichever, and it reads 35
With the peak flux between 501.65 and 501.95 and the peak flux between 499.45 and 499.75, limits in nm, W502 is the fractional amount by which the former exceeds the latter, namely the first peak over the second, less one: -0.07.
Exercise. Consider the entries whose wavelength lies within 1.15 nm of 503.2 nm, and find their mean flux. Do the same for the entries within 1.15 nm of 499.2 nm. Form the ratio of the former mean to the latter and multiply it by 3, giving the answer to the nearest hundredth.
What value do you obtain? 3.14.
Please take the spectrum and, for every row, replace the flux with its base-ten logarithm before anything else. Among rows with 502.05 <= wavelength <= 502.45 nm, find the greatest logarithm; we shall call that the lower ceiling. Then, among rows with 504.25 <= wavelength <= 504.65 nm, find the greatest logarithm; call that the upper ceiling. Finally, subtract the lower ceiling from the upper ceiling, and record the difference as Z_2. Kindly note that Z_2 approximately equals 0.06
